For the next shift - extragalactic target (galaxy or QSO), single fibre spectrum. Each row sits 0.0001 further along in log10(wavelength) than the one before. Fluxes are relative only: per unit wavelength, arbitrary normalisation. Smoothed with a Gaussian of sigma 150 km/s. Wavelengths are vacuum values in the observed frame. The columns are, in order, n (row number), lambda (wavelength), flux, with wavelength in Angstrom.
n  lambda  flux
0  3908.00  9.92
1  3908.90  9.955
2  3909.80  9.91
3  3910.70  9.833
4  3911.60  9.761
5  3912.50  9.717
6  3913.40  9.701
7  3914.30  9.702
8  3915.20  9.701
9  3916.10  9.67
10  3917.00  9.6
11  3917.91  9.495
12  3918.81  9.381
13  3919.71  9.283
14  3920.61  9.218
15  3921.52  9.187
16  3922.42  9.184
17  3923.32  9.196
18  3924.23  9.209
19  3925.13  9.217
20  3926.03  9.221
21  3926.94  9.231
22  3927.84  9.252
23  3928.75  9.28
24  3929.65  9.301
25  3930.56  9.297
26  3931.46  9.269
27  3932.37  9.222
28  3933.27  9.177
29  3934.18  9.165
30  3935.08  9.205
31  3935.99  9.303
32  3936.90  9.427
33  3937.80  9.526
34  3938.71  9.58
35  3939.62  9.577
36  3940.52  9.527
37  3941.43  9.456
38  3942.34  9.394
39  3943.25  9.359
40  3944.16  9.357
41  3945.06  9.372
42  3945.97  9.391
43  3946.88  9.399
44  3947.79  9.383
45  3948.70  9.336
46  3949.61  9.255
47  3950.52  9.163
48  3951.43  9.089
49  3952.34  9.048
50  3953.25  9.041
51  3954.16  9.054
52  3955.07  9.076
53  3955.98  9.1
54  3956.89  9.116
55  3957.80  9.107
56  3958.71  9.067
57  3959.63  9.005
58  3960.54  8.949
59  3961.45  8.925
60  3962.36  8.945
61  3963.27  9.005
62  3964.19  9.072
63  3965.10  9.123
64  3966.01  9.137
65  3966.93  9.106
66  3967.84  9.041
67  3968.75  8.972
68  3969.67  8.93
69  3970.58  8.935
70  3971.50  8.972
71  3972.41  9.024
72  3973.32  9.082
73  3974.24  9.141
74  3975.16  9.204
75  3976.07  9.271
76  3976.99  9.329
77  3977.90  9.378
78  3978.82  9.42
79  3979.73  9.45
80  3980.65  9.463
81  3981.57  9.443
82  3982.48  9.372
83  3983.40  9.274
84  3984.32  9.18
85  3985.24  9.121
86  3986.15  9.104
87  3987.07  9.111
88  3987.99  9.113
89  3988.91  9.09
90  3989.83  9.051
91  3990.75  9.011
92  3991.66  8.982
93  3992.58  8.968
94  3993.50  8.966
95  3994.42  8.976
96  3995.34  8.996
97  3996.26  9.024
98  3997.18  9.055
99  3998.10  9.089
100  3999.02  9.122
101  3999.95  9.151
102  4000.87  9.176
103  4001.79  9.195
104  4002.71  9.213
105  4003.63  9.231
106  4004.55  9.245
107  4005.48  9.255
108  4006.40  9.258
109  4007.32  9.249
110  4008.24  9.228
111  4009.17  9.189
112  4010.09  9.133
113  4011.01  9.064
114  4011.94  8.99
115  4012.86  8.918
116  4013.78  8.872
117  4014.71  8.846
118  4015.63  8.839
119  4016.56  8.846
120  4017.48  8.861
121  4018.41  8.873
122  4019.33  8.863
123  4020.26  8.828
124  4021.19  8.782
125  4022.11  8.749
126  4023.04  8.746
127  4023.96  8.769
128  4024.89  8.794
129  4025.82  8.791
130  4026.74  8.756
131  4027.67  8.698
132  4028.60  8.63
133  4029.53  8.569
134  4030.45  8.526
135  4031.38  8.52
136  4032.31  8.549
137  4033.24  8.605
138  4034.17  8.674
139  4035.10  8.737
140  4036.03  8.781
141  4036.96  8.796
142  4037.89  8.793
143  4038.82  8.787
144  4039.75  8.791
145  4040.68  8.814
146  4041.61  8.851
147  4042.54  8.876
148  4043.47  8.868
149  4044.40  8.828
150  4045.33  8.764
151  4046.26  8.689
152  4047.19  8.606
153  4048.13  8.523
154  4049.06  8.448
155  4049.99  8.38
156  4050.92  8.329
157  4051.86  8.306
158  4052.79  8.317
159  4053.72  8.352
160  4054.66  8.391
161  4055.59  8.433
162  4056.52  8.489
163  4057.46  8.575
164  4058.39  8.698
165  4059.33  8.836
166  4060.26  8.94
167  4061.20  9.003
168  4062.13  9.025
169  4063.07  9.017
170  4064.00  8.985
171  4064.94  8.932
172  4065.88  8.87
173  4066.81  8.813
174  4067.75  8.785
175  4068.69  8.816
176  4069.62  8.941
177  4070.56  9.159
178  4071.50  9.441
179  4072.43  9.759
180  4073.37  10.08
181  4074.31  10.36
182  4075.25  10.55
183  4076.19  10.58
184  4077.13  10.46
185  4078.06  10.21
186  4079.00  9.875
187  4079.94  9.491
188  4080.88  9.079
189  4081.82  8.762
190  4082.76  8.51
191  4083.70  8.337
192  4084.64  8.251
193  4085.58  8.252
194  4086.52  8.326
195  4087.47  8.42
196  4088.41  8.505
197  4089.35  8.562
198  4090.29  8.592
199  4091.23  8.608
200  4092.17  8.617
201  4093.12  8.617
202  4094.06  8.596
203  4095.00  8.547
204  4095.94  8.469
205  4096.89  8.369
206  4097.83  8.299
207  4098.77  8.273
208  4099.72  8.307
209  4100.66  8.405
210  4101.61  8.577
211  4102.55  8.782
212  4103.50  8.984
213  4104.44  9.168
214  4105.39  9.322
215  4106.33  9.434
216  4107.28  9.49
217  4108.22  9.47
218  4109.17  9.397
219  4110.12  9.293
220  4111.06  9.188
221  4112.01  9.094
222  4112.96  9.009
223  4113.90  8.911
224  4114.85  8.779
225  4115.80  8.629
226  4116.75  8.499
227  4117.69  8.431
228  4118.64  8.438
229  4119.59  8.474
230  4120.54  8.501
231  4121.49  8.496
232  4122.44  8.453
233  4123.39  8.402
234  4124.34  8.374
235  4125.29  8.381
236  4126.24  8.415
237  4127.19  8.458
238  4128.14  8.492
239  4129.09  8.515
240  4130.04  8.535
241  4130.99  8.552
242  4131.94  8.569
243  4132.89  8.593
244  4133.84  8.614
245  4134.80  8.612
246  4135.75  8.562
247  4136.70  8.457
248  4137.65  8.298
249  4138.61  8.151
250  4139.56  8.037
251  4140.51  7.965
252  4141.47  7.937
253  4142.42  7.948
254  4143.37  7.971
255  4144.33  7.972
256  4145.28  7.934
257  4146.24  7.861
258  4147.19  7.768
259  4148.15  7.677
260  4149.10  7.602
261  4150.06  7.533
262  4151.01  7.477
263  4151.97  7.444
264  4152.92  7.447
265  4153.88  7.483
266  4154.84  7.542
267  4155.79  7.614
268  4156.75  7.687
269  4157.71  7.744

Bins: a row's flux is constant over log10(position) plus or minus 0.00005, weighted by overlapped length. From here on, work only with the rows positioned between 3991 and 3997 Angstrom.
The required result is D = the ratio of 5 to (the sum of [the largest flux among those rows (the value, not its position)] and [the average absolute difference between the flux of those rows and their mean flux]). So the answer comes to 0.553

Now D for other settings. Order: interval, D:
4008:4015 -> 0.535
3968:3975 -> 0.543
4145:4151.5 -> 0.619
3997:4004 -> 0.539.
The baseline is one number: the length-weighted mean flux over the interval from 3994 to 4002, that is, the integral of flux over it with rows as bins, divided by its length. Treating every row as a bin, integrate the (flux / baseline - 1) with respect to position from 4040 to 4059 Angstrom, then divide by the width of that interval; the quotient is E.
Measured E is -0.055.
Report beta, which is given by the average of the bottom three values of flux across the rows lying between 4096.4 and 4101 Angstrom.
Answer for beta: 8.29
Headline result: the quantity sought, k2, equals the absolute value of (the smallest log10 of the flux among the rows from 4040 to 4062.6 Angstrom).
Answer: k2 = 0.919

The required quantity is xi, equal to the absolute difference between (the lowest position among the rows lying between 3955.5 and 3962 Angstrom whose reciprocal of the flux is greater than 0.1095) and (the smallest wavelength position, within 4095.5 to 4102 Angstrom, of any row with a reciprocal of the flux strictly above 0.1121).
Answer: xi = 140.0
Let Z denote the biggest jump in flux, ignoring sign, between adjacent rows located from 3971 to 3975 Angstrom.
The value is 0.059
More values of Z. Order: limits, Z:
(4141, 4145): 0.023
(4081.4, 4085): 0.252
